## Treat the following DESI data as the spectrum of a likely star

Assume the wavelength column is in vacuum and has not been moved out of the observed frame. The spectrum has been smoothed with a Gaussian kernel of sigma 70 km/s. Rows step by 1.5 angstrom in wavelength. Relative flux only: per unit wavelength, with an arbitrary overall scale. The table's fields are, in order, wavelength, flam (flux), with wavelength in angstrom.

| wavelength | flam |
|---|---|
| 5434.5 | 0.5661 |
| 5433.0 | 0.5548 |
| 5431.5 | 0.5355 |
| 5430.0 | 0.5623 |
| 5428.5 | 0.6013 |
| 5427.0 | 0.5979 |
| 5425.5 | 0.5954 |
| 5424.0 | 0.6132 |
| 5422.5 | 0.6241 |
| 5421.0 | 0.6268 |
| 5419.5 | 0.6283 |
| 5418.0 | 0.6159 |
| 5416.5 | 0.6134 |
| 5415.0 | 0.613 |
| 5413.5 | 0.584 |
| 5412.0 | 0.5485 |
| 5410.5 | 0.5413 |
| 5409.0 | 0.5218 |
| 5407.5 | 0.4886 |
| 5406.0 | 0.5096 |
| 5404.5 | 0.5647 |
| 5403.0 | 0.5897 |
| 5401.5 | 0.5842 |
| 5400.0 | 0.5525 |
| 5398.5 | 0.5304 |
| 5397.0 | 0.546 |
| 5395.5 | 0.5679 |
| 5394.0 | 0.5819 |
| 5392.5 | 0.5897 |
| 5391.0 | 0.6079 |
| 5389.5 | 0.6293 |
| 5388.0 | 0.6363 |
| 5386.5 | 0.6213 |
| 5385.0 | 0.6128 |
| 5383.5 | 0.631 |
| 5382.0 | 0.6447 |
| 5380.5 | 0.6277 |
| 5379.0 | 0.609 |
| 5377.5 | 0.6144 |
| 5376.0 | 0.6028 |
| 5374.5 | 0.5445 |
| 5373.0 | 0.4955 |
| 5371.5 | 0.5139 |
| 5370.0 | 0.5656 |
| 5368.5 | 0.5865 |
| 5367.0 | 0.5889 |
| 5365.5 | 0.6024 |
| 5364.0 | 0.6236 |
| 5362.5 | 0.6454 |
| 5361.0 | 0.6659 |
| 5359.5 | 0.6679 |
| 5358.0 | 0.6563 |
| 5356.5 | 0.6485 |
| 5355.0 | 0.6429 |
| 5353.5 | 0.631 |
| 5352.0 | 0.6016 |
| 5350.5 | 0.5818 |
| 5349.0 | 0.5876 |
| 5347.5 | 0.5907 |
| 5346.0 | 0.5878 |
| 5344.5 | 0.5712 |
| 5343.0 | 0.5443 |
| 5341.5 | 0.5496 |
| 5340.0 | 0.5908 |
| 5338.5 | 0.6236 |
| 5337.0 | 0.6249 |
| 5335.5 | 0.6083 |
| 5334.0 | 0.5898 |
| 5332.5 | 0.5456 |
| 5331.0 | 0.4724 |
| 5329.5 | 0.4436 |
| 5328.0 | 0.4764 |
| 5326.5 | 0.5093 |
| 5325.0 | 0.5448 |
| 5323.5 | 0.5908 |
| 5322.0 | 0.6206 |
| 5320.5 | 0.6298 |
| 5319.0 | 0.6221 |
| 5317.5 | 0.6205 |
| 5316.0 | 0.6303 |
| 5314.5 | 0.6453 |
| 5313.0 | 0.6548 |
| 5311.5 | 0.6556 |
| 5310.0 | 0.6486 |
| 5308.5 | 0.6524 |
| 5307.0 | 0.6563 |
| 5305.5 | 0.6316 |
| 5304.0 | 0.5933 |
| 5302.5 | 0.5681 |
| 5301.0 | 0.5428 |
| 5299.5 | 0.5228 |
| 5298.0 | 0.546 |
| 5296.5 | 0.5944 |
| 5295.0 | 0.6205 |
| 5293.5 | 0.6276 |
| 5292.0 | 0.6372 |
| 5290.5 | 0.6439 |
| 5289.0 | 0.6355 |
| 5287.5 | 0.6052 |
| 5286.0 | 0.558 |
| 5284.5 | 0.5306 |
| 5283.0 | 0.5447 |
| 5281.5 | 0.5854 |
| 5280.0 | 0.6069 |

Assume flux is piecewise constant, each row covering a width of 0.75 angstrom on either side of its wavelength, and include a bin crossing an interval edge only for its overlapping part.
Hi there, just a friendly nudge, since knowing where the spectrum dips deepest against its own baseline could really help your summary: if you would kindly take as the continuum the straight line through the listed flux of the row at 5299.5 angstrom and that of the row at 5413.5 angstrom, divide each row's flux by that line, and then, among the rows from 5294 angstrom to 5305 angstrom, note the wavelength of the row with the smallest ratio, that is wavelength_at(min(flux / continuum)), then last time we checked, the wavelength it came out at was 5299.5 angstrom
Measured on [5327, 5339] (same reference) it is 5329.5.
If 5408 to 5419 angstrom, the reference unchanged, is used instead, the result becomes 5409.0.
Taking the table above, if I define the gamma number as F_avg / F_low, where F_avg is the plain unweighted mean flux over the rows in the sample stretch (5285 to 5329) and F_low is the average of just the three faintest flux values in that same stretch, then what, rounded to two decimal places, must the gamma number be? 1.20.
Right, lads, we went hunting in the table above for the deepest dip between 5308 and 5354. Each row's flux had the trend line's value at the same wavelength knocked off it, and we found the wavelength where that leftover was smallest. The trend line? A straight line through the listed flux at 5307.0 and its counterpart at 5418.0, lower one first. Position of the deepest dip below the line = 5329.5 angstrom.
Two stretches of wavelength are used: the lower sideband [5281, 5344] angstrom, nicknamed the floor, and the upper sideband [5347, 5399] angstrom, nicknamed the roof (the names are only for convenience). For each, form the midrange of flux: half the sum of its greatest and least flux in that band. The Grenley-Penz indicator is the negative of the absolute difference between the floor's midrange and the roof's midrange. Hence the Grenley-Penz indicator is -0.032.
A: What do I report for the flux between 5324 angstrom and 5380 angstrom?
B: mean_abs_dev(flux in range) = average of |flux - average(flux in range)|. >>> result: 0.043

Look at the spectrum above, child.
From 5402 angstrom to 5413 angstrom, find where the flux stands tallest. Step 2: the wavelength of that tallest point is 5403.0 angstrom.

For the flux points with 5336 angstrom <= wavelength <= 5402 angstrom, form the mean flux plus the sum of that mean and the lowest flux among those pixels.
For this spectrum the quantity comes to 1.69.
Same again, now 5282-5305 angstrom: 1.69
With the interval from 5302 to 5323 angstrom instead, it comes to 1.83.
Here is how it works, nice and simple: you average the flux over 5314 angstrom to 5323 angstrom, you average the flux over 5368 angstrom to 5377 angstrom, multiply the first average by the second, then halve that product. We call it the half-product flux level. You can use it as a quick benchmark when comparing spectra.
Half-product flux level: 0.173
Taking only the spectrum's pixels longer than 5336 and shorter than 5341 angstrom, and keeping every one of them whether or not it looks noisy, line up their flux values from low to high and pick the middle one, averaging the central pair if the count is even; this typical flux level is 0.62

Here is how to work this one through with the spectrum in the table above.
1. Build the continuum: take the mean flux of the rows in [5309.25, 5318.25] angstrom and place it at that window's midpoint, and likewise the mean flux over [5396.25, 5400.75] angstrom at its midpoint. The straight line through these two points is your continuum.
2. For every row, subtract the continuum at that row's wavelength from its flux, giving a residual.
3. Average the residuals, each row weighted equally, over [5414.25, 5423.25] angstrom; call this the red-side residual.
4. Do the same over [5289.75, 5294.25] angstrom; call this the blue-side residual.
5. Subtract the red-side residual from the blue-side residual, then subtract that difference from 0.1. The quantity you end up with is 0.233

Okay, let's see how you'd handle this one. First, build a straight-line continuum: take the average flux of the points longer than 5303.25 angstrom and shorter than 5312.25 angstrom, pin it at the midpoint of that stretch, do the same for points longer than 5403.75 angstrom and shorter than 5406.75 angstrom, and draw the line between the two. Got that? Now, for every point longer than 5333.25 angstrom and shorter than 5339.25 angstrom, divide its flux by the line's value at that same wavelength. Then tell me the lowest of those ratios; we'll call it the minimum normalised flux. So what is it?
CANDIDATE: 0.96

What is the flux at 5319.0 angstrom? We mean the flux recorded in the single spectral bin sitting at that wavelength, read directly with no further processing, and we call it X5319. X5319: 0.6221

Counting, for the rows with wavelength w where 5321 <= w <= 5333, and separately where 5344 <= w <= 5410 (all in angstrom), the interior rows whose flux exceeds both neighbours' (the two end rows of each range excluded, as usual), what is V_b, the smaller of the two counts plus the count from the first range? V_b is 0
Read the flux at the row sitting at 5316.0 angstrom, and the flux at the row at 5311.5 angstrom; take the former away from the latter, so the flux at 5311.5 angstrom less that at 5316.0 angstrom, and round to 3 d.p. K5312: 0.025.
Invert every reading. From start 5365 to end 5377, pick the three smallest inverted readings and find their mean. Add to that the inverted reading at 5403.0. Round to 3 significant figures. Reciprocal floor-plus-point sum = 3.37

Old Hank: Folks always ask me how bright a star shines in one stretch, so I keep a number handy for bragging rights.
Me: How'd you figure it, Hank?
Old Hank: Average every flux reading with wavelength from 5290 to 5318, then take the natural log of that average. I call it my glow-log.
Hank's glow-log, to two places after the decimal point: -0.49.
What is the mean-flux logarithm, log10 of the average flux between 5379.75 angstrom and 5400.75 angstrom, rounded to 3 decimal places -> -0.223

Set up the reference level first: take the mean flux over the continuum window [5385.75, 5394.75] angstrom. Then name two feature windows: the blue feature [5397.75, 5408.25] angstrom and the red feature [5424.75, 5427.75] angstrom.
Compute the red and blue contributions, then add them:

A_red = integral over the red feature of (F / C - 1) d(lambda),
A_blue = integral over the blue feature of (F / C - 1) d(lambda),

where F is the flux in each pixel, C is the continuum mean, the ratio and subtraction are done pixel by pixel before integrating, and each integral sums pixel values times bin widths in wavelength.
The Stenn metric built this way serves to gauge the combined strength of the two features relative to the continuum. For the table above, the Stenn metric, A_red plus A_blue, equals -1.2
